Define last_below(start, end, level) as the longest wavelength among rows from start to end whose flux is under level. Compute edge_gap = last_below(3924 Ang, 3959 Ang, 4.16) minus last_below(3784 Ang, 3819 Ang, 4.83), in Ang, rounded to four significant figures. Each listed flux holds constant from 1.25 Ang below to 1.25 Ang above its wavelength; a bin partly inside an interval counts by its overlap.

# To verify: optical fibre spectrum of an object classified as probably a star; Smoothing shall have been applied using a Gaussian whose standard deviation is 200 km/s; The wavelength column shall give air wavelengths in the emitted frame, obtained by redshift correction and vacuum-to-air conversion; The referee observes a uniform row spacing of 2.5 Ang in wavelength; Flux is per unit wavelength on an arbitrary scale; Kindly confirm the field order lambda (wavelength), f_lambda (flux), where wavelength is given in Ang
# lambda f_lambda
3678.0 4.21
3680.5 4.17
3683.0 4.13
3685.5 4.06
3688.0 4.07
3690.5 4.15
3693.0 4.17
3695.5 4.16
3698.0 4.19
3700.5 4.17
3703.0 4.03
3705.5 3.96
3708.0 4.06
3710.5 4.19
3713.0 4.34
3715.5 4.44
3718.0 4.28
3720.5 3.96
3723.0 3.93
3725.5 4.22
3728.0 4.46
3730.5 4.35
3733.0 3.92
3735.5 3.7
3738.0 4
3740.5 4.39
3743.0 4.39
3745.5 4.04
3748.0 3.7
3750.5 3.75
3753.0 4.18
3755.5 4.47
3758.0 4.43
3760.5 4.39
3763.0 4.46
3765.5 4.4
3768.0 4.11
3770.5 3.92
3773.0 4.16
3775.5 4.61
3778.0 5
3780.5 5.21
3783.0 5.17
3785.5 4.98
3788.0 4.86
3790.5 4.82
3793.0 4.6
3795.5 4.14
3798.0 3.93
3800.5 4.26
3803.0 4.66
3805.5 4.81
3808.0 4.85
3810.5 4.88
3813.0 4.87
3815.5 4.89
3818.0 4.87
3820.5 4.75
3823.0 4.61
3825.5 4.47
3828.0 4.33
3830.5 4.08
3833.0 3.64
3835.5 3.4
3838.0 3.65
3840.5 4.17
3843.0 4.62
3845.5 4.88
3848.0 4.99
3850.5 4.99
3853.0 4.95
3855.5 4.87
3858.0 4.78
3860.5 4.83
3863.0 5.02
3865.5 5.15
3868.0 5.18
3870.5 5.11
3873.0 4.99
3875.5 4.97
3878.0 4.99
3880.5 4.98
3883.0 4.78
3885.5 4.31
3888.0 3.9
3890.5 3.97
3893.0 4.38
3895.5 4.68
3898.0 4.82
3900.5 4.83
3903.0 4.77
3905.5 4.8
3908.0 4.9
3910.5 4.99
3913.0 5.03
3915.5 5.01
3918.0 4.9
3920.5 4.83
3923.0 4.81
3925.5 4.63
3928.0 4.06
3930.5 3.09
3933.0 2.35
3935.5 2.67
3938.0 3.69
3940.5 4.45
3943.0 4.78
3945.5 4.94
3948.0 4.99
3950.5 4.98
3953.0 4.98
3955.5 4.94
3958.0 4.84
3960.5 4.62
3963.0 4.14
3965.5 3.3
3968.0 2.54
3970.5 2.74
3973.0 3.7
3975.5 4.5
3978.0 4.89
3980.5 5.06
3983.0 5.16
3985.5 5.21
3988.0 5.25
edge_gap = 132.5 Ang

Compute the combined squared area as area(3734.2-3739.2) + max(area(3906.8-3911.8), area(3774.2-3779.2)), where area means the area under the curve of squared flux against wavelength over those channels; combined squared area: 197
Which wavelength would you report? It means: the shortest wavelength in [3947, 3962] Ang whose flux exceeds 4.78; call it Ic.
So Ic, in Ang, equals 3948.0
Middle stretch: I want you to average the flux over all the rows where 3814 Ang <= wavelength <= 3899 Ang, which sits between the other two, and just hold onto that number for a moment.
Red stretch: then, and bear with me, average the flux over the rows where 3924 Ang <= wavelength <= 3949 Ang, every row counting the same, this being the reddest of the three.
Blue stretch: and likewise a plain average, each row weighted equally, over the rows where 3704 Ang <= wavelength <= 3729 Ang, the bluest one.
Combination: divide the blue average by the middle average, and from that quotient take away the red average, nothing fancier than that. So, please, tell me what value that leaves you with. -3.06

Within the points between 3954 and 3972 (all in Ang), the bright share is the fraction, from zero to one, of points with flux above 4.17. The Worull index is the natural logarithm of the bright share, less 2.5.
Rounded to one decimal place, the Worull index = -3.3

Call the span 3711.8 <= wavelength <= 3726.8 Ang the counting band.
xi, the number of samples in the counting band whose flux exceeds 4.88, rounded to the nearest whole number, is 0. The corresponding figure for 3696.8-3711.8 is 0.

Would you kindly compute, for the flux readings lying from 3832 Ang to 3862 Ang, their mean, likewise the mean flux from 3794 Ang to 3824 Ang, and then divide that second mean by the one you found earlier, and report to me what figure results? 1.03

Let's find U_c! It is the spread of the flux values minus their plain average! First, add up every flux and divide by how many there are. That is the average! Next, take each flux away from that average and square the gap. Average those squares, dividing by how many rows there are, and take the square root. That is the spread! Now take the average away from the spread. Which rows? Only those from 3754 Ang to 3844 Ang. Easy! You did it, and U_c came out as -4.1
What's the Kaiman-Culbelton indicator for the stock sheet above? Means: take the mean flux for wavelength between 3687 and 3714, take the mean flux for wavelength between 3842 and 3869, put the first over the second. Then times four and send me 3.4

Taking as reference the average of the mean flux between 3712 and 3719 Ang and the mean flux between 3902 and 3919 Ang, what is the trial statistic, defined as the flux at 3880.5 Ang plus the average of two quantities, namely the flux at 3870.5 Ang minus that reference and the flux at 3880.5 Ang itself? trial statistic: 7.7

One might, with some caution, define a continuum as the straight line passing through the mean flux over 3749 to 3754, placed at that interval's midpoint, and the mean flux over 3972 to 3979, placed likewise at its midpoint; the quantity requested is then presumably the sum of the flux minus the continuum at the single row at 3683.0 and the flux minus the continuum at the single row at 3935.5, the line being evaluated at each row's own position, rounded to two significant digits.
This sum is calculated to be -1.3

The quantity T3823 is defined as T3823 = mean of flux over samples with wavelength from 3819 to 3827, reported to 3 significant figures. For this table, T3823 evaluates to 4.61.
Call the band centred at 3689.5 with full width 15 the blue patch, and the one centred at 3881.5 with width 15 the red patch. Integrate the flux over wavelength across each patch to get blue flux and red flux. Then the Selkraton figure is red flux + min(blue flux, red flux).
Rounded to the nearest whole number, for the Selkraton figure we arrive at 132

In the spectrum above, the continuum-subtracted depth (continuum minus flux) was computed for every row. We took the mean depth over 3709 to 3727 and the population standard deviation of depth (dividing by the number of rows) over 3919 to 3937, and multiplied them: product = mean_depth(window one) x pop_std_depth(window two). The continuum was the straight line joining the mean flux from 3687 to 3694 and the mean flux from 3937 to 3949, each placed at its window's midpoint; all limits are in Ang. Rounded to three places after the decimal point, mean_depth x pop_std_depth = -0.016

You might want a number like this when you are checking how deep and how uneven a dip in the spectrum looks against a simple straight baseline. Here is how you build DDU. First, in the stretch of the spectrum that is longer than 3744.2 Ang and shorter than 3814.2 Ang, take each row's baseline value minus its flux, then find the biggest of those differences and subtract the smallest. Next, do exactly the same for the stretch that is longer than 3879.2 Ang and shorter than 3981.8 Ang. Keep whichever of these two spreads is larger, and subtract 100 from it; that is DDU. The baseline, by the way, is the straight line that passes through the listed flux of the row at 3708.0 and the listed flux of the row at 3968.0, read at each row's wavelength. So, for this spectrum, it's -97.0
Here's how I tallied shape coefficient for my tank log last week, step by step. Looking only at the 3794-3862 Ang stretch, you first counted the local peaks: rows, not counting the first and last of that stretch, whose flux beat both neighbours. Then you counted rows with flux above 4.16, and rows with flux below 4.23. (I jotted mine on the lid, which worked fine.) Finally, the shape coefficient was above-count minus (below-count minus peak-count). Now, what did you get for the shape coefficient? 16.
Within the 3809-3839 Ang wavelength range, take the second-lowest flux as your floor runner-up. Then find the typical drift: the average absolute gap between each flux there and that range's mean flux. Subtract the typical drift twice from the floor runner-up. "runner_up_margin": 2.7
